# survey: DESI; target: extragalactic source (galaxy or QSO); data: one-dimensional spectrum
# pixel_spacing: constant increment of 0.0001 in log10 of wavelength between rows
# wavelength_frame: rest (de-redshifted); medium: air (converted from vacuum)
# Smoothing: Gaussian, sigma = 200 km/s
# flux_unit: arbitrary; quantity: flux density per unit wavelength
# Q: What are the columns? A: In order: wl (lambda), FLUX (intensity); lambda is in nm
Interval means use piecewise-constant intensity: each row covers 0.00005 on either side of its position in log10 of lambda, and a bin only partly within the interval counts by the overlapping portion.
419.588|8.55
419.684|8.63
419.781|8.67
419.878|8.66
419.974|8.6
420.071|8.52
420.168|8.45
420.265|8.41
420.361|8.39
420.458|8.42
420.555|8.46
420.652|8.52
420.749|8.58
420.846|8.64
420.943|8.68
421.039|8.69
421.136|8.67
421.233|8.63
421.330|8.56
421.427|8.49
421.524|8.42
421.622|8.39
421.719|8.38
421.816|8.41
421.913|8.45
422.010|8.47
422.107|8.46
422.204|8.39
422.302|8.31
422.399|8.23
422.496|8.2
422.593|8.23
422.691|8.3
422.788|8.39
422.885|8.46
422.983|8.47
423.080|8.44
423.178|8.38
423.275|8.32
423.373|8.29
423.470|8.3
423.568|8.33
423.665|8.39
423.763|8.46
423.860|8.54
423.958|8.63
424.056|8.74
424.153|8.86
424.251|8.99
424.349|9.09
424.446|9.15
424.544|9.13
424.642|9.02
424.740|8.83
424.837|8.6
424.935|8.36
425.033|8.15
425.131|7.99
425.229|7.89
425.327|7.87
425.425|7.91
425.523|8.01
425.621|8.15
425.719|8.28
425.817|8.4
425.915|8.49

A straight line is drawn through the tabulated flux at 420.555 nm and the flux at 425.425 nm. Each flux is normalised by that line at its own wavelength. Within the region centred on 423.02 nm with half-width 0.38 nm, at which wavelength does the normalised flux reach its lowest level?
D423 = 422.691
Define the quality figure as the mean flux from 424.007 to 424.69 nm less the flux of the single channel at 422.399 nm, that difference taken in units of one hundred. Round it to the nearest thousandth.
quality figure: 0.008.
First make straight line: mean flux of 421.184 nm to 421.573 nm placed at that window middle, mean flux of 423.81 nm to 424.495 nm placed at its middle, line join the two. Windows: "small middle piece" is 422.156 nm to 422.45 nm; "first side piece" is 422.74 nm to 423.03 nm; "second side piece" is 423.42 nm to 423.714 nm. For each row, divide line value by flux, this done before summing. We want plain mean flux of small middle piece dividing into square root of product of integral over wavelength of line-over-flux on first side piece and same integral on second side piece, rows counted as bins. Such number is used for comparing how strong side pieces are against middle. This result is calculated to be 0.0367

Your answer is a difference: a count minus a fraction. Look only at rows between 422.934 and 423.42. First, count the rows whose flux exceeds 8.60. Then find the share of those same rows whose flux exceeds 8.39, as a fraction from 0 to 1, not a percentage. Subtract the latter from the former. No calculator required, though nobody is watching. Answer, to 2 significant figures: -0.40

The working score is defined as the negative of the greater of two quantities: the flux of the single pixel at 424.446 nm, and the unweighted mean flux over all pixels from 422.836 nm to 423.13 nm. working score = -9.15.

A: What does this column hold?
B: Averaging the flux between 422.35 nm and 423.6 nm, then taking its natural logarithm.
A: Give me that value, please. 2.120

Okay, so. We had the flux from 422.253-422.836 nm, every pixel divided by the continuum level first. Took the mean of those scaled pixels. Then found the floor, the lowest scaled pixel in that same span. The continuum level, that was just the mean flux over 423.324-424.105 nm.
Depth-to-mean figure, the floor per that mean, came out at 0.991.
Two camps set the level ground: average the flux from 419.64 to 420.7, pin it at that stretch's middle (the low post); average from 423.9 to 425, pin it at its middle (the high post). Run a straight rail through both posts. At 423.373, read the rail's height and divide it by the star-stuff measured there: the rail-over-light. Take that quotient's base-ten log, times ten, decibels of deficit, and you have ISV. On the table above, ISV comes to 0.24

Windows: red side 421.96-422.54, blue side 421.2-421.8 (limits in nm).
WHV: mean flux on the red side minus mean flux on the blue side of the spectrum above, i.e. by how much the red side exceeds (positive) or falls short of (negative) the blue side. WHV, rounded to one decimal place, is -0.1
